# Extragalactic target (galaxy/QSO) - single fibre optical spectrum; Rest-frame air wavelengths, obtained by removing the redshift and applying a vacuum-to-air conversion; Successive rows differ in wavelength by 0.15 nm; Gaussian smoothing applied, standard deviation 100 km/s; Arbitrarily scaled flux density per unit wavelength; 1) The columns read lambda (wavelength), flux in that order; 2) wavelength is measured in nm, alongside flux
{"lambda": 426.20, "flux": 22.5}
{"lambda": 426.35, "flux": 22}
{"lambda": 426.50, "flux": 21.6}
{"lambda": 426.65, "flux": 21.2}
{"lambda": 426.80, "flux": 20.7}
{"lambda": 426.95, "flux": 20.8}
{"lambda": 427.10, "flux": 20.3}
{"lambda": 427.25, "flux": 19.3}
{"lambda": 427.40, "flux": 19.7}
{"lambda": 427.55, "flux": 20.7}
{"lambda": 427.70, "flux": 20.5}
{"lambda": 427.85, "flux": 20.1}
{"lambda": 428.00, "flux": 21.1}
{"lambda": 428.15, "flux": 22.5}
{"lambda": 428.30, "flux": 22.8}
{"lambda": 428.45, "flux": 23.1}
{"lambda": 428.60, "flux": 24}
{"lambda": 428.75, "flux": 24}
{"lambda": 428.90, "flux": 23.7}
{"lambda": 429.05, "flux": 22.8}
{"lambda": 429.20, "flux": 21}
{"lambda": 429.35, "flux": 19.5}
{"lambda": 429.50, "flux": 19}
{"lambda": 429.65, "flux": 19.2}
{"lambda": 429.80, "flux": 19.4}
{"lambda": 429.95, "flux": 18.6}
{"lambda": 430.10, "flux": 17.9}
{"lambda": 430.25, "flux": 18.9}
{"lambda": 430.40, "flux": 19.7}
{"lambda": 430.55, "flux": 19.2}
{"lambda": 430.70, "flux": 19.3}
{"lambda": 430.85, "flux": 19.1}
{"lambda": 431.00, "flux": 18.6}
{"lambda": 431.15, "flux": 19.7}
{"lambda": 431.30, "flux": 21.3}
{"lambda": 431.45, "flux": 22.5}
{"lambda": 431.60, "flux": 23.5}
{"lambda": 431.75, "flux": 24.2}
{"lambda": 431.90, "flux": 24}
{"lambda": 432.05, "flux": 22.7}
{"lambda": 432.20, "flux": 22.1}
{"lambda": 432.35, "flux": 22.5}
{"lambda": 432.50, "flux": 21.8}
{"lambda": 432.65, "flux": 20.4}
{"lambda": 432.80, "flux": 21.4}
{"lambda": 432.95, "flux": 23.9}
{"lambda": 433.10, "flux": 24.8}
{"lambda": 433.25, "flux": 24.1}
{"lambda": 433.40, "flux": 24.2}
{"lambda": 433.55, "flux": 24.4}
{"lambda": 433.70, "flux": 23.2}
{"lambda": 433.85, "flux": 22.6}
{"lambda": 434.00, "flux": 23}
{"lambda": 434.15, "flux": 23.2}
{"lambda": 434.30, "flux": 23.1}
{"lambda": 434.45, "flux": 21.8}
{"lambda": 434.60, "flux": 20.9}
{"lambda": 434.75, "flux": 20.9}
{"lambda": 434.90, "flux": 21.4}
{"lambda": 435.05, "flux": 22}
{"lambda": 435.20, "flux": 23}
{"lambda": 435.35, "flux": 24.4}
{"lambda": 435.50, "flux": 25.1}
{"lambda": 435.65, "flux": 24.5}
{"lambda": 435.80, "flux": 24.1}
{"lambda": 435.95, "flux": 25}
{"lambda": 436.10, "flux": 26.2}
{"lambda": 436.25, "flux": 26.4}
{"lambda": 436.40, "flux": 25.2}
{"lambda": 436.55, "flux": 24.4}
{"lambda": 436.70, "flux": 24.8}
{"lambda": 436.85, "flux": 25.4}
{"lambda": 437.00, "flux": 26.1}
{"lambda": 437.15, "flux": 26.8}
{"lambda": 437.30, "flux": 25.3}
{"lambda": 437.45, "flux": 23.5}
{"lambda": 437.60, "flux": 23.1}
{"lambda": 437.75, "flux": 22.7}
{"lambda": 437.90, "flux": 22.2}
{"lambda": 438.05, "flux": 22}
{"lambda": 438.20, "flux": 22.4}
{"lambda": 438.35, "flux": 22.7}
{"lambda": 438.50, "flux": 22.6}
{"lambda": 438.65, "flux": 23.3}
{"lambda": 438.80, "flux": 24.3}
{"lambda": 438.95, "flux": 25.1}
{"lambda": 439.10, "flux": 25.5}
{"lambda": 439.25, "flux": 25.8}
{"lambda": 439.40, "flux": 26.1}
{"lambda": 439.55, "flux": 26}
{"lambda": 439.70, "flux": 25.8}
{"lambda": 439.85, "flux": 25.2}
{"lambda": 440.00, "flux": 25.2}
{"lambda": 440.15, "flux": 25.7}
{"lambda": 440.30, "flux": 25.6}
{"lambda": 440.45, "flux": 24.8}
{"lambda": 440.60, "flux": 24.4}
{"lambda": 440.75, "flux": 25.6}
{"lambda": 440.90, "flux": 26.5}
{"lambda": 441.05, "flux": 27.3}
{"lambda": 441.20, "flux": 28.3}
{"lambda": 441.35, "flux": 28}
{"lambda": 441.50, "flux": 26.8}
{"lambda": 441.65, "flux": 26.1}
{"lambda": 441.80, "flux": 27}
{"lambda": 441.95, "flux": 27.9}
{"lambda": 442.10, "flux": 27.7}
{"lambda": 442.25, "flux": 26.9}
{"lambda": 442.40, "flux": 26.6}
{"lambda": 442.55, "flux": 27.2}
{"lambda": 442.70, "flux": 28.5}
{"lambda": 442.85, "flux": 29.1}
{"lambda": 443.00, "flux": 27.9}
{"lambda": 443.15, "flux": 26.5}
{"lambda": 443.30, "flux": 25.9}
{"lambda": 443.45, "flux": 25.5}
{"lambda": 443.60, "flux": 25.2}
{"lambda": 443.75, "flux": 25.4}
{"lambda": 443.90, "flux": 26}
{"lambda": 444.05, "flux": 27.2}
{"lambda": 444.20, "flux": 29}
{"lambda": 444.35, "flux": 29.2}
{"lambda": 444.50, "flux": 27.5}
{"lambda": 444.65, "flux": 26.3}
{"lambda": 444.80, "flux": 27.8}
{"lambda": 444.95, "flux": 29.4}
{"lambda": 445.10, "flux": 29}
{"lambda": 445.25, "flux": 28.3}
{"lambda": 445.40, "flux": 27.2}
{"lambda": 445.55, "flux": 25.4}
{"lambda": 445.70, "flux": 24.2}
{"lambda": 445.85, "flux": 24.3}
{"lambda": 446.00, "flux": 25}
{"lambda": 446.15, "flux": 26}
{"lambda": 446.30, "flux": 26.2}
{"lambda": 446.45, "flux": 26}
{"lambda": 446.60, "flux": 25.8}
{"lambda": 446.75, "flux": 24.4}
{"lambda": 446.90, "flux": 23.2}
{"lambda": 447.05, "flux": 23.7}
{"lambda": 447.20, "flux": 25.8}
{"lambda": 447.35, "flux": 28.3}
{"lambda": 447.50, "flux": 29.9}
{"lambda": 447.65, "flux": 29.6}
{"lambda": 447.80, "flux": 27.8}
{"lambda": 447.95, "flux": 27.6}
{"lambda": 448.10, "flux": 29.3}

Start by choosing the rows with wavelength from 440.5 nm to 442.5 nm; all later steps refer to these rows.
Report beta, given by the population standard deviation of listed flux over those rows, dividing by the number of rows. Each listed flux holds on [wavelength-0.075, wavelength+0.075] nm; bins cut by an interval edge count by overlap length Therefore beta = 1.0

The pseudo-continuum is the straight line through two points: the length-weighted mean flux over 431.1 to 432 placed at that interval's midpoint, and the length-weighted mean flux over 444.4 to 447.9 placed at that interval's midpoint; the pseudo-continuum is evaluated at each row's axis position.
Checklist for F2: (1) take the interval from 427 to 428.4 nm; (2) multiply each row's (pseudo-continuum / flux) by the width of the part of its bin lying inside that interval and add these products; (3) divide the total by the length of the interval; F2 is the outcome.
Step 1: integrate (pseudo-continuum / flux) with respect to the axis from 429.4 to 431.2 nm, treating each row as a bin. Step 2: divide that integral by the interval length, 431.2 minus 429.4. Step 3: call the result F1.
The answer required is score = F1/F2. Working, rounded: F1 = 1.17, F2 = 1.039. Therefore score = 1.13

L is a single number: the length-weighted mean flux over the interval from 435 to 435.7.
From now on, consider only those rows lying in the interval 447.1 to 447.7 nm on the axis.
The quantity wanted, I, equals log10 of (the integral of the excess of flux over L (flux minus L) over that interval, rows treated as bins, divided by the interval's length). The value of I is 0.63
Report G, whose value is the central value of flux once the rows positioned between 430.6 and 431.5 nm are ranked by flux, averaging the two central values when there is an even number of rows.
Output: 19.5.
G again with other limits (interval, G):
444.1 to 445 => 28.4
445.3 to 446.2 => 25.2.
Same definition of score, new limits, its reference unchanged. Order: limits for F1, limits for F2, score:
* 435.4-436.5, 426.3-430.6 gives 0.90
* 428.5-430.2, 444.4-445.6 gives 1.12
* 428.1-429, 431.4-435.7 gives 0.92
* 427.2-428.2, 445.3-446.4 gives 1.01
